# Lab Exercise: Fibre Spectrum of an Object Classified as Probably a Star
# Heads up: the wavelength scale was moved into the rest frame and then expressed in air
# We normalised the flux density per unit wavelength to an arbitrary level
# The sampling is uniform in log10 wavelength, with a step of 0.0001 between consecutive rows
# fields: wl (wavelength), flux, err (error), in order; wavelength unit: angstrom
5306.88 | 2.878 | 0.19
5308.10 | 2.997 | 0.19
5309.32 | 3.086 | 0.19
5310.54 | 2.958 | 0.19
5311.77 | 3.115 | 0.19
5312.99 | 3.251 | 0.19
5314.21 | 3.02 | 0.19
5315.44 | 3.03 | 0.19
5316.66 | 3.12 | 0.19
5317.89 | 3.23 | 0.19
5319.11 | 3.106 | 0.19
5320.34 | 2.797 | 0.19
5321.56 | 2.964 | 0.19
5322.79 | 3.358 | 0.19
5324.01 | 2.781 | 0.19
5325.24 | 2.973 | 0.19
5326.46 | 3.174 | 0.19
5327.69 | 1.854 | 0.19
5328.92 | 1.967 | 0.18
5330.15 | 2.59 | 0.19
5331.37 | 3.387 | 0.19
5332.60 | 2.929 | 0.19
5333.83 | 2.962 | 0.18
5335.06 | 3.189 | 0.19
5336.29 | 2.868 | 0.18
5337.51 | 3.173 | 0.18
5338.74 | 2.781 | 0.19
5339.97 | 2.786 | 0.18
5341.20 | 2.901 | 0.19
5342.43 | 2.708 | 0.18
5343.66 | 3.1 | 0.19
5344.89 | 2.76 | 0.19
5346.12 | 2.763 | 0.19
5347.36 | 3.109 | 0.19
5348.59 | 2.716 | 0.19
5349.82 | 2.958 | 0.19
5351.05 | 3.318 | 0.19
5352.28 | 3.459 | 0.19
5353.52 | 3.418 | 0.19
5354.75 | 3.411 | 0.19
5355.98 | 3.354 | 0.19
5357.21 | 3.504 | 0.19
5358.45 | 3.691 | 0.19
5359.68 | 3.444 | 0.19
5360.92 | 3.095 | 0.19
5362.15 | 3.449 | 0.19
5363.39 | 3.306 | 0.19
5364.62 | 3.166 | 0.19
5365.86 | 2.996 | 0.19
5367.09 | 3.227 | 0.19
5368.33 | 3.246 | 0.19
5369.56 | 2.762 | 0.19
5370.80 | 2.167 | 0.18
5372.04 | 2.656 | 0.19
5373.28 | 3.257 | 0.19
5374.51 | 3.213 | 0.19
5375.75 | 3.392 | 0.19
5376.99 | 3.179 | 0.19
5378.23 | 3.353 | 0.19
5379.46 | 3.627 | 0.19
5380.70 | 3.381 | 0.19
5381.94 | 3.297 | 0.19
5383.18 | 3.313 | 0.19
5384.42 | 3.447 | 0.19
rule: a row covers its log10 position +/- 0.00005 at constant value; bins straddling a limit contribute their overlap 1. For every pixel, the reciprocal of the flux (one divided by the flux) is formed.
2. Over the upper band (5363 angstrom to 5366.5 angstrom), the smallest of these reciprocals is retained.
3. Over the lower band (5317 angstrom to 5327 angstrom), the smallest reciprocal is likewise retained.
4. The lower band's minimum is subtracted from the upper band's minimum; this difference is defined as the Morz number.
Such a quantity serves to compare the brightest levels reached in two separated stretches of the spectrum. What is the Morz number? 0.005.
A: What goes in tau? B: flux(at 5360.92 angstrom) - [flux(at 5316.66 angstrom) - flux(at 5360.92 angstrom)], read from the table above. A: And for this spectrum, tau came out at 3.1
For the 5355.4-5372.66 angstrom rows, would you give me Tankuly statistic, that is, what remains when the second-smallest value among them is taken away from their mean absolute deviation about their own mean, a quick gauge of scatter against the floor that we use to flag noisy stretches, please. -2.4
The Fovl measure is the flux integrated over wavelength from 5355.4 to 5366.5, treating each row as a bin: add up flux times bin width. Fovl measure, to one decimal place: 37.0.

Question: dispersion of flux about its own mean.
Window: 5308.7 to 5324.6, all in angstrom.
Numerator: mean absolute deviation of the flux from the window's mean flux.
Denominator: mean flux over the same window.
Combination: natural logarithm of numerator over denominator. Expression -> -3.2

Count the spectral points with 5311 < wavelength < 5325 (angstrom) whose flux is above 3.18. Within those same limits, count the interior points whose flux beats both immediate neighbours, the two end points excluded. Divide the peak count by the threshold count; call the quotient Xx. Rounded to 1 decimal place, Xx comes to 1.0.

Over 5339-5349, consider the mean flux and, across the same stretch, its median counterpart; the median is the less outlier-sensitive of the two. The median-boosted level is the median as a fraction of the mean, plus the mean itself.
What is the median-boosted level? 3.83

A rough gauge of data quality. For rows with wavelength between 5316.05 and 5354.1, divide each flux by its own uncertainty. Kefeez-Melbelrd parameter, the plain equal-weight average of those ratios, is 15.6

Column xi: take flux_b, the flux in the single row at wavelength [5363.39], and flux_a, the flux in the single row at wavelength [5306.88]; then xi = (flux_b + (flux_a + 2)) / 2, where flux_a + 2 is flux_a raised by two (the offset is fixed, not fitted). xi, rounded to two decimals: 4.09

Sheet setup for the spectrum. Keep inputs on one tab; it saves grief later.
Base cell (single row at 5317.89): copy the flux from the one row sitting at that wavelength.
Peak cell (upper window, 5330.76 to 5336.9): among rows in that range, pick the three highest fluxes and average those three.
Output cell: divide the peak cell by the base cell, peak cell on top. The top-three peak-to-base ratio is 0.98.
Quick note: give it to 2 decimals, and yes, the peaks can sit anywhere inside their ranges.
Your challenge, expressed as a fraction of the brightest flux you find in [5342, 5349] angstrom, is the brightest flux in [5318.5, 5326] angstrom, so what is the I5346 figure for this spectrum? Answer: 1.08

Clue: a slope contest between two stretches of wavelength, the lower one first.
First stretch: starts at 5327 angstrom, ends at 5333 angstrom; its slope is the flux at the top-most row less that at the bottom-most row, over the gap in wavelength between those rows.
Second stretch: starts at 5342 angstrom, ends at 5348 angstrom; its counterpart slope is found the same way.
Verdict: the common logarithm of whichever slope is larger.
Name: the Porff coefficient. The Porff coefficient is -0.7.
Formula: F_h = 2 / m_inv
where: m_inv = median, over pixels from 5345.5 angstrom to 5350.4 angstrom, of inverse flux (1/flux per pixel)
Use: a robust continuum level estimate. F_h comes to 5.7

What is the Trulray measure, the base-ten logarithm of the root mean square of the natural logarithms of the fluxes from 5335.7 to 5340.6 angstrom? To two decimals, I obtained 0.03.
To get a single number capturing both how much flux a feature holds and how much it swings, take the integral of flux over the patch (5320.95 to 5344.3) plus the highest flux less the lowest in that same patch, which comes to 68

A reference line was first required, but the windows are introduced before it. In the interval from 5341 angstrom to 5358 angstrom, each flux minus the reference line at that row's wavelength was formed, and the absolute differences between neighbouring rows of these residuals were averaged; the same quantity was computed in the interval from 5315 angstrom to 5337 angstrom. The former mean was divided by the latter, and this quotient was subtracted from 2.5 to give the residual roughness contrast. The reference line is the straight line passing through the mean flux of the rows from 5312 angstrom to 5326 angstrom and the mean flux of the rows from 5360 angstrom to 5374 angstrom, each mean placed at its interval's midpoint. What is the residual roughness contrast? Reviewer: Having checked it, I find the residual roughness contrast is 1.92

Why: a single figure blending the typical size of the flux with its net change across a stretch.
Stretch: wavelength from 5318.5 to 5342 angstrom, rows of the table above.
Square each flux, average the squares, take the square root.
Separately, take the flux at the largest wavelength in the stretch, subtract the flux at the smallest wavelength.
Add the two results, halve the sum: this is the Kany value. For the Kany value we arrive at 1.35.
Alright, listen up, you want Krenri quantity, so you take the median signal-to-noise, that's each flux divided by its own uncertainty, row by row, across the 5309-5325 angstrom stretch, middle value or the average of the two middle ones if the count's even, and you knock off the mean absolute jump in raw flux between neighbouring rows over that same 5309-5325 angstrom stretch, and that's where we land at 16.0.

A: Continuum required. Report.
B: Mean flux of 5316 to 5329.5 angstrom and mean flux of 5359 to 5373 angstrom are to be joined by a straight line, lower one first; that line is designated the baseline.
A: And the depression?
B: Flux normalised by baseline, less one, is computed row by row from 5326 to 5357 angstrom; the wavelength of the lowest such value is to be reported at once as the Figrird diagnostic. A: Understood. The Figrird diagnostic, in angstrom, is 5327.69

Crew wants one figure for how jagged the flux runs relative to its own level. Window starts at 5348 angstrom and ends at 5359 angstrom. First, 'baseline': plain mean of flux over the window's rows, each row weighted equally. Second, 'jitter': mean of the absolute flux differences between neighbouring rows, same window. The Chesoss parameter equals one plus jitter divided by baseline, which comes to 1.04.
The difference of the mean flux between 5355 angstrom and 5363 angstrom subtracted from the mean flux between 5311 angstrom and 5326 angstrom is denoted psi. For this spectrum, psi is -0.4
